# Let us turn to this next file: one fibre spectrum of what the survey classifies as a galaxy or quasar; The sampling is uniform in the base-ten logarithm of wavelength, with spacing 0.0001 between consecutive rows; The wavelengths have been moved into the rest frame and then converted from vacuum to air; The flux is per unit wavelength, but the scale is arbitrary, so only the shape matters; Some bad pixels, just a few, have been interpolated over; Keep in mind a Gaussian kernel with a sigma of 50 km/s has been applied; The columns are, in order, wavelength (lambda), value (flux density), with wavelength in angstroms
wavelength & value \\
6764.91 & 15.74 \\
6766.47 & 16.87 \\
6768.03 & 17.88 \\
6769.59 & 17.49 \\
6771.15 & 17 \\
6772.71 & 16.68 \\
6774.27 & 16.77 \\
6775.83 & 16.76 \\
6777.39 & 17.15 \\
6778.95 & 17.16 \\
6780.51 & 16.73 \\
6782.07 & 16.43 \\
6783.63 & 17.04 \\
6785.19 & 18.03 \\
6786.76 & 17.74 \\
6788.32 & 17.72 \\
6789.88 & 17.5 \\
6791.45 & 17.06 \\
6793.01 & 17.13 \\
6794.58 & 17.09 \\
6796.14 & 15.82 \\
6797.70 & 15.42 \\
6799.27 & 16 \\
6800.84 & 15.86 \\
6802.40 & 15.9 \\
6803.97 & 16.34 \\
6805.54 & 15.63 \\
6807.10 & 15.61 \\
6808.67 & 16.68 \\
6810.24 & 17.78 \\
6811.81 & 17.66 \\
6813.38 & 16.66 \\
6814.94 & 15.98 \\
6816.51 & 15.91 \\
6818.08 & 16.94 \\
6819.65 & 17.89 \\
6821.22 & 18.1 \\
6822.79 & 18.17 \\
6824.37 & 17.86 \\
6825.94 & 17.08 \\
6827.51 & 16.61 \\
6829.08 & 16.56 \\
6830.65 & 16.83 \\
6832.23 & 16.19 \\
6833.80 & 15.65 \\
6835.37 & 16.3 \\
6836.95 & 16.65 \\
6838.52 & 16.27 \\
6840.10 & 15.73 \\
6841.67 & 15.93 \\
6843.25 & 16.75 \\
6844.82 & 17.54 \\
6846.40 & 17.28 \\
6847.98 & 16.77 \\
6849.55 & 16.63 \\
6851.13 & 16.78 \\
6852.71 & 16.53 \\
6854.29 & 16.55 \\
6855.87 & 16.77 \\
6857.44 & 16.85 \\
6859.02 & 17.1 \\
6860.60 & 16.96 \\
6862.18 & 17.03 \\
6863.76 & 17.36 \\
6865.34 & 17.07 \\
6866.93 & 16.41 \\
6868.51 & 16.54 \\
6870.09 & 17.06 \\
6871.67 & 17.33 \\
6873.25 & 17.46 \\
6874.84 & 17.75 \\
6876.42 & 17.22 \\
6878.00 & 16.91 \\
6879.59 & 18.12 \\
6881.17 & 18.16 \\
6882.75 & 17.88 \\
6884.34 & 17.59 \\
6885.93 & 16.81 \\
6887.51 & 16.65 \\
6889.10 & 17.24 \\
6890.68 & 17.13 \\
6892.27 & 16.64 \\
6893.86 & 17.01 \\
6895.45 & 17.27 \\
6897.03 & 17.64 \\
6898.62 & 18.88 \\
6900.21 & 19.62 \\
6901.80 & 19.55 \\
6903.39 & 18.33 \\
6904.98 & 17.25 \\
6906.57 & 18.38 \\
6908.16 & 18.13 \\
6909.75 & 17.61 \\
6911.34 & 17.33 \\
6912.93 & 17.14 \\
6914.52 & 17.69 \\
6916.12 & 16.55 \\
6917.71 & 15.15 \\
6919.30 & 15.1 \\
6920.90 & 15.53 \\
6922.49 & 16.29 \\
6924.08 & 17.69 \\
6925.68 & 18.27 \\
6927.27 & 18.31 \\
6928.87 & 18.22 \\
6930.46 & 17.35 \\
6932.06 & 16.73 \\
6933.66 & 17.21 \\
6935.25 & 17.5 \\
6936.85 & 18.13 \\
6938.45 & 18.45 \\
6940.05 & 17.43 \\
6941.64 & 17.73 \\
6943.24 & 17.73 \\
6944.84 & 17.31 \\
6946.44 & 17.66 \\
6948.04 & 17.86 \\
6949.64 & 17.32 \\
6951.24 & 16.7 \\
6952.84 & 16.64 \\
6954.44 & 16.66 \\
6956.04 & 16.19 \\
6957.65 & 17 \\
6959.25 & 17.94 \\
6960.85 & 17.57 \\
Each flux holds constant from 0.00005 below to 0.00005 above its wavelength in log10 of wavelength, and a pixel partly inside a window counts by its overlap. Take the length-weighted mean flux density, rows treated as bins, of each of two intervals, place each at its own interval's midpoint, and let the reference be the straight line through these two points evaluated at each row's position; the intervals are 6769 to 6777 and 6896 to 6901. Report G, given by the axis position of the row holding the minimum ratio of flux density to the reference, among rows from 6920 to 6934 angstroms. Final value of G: 6920.90 angstroms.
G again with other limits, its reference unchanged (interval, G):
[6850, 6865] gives 6852.71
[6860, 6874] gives 6866.93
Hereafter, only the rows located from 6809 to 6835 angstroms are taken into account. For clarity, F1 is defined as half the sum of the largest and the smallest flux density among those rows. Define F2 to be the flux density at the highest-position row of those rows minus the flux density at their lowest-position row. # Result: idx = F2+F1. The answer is 14.8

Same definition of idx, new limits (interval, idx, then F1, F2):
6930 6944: 18.0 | 17.6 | 0.4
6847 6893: 17.2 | 17.3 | -0.1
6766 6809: 16.5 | 16.7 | -0.2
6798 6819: 17.6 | 16.7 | 0.9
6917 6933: 18.3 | 16.7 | 1.6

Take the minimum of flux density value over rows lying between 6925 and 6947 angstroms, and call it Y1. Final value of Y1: 16.73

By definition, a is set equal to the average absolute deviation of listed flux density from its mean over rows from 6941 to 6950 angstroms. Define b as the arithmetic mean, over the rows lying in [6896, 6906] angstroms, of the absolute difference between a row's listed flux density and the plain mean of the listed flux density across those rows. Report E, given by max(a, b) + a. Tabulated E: 1.00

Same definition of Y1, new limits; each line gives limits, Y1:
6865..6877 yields 16.41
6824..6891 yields 15.65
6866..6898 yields 16.41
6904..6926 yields 15.1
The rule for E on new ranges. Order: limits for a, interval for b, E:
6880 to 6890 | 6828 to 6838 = 0.98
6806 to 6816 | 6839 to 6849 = 1.32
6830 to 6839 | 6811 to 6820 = 0.94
